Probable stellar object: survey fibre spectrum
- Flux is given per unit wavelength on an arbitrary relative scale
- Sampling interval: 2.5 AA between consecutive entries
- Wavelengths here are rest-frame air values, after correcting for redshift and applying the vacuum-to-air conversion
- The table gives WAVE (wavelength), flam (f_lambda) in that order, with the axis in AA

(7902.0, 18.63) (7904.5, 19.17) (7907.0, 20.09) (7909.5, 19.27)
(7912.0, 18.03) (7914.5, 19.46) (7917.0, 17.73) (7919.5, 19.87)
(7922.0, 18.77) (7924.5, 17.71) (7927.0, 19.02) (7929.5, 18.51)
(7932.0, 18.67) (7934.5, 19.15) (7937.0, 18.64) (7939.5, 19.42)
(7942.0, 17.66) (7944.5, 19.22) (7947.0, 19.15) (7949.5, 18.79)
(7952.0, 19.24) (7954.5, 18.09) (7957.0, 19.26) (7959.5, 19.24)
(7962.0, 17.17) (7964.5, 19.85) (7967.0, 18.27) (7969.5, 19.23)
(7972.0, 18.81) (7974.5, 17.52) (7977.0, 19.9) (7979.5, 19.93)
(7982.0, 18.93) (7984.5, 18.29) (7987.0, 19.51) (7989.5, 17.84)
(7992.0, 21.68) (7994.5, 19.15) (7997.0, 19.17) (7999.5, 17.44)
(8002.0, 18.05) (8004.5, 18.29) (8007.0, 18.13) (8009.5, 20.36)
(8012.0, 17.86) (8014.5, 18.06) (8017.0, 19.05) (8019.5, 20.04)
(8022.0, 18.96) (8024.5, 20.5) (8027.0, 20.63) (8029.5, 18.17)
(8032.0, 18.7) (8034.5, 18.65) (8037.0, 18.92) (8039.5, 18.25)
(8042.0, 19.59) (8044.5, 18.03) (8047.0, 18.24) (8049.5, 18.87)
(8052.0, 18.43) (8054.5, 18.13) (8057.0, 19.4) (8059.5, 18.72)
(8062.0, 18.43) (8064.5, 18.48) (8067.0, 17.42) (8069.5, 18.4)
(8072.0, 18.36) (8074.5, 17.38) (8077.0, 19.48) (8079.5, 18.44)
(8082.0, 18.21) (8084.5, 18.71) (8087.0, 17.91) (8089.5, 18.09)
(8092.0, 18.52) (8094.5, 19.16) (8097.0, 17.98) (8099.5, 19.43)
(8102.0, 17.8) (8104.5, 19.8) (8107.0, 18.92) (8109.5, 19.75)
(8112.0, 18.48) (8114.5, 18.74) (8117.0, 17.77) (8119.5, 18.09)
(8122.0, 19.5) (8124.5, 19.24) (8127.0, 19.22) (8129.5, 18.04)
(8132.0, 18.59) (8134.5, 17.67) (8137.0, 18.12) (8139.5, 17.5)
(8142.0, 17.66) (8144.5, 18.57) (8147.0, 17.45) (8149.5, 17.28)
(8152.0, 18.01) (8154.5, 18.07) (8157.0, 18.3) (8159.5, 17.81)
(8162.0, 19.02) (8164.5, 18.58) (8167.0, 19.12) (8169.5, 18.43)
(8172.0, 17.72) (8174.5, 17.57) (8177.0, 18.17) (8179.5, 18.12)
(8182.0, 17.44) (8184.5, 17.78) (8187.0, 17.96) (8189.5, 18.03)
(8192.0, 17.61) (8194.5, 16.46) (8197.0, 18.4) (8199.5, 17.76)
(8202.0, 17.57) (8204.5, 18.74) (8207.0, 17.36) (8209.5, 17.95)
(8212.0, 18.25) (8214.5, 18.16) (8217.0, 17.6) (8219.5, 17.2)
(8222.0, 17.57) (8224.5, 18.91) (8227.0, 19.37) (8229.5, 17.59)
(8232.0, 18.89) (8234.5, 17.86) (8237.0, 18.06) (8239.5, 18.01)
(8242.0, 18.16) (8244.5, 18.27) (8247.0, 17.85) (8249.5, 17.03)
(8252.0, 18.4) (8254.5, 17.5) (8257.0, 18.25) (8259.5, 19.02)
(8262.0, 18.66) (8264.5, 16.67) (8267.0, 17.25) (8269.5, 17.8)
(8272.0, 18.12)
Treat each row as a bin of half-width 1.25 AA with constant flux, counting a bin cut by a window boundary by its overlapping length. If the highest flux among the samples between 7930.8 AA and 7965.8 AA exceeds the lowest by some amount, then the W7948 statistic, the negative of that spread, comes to -2.7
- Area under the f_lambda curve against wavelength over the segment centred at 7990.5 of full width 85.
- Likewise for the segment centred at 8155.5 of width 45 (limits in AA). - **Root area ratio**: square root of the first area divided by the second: 1.41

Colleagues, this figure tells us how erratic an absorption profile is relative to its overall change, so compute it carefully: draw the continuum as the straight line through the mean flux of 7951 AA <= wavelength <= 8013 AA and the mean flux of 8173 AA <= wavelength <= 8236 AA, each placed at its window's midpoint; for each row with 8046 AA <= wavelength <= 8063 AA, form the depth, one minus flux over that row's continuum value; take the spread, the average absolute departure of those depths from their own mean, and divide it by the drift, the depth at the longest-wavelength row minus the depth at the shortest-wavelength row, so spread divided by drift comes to -1.4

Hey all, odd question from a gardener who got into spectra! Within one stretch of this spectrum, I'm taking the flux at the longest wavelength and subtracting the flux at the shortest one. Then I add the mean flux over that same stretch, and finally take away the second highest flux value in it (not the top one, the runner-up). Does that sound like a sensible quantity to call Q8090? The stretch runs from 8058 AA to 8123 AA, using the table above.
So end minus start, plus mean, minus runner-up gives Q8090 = -0.4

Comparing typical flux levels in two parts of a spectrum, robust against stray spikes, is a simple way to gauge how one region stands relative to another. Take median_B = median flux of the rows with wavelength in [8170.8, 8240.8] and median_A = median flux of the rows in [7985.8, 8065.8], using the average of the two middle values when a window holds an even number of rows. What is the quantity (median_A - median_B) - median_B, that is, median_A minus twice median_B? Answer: -17.1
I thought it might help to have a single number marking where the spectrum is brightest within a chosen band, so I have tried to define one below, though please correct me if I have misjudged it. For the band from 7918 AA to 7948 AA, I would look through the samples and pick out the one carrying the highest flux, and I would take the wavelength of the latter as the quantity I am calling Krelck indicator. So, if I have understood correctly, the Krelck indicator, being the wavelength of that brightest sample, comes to 7919.5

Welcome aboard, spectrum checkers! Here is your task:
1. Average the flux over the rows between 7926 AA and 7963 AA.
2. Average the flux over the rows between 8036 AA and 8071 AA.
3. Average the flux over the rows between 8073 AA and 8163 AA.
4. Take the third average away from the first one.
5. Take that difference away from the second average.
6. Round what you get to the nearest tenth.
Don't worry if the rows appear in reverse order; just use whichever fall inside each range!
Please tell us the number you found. 18.2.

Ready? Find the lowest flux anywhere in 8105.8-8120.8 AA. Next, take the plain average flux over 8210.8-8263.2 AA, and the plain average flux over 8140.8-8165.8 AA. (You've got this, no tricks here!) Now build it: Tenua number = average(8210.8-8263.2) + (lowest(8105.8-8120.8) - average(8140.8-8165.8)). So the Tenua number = 17.8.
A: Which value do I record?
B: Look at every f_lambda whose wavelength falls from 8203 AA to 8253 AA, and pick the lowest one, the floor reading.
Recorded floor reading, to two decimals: 17.03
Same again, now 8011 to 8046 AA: 17.86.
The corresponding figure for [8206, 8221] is 17.20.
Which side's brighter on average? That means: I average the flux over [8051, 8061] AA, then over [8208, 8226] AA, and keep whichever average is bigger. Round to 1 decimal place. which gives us 18.7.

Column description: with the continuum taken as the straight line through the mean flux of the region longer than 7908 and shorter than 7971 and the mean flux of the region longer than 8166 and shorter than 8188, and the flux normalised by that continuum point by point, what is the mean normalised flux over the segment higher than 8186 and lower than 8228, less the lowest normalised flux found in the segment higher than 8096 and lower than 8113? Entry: 0.025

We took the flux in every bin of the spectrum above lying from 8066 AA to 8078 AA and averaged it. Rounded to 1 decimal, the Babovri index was 18.2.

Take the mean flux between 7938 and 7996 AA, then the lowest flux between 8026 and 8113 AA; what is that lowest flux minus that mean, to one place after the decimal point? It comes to -1.6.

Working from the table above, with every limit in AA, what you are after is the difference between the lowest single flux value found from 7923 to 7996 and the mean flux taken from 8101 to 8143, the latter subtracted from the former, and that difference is -1.4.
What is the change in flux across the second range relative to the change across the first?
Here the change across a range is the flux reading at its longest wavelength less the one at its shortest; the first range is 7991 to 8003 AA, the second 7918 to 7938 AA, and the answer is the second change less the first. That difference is 2.4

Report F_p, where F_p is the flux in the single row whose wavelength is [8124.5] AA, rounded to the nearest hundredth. 19.24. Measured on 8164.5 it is 18.58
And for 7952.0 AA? 19.24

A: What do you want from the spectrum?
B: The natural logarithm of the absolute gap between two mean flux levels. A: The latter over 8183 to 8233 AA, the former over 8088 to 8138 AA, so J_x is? -0.37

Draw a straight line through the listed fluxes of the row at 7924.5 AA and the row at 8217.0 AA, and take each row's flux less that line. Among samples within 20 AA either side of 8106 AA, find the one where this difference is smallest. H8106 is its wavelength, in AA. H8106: 8117.0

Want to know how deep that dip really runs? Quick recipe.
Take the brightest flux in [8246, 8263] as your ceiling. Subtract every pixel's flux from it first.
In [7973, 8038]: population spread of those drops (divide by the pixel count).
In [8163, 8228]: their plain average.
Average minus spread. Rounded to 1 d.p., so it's 0.0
